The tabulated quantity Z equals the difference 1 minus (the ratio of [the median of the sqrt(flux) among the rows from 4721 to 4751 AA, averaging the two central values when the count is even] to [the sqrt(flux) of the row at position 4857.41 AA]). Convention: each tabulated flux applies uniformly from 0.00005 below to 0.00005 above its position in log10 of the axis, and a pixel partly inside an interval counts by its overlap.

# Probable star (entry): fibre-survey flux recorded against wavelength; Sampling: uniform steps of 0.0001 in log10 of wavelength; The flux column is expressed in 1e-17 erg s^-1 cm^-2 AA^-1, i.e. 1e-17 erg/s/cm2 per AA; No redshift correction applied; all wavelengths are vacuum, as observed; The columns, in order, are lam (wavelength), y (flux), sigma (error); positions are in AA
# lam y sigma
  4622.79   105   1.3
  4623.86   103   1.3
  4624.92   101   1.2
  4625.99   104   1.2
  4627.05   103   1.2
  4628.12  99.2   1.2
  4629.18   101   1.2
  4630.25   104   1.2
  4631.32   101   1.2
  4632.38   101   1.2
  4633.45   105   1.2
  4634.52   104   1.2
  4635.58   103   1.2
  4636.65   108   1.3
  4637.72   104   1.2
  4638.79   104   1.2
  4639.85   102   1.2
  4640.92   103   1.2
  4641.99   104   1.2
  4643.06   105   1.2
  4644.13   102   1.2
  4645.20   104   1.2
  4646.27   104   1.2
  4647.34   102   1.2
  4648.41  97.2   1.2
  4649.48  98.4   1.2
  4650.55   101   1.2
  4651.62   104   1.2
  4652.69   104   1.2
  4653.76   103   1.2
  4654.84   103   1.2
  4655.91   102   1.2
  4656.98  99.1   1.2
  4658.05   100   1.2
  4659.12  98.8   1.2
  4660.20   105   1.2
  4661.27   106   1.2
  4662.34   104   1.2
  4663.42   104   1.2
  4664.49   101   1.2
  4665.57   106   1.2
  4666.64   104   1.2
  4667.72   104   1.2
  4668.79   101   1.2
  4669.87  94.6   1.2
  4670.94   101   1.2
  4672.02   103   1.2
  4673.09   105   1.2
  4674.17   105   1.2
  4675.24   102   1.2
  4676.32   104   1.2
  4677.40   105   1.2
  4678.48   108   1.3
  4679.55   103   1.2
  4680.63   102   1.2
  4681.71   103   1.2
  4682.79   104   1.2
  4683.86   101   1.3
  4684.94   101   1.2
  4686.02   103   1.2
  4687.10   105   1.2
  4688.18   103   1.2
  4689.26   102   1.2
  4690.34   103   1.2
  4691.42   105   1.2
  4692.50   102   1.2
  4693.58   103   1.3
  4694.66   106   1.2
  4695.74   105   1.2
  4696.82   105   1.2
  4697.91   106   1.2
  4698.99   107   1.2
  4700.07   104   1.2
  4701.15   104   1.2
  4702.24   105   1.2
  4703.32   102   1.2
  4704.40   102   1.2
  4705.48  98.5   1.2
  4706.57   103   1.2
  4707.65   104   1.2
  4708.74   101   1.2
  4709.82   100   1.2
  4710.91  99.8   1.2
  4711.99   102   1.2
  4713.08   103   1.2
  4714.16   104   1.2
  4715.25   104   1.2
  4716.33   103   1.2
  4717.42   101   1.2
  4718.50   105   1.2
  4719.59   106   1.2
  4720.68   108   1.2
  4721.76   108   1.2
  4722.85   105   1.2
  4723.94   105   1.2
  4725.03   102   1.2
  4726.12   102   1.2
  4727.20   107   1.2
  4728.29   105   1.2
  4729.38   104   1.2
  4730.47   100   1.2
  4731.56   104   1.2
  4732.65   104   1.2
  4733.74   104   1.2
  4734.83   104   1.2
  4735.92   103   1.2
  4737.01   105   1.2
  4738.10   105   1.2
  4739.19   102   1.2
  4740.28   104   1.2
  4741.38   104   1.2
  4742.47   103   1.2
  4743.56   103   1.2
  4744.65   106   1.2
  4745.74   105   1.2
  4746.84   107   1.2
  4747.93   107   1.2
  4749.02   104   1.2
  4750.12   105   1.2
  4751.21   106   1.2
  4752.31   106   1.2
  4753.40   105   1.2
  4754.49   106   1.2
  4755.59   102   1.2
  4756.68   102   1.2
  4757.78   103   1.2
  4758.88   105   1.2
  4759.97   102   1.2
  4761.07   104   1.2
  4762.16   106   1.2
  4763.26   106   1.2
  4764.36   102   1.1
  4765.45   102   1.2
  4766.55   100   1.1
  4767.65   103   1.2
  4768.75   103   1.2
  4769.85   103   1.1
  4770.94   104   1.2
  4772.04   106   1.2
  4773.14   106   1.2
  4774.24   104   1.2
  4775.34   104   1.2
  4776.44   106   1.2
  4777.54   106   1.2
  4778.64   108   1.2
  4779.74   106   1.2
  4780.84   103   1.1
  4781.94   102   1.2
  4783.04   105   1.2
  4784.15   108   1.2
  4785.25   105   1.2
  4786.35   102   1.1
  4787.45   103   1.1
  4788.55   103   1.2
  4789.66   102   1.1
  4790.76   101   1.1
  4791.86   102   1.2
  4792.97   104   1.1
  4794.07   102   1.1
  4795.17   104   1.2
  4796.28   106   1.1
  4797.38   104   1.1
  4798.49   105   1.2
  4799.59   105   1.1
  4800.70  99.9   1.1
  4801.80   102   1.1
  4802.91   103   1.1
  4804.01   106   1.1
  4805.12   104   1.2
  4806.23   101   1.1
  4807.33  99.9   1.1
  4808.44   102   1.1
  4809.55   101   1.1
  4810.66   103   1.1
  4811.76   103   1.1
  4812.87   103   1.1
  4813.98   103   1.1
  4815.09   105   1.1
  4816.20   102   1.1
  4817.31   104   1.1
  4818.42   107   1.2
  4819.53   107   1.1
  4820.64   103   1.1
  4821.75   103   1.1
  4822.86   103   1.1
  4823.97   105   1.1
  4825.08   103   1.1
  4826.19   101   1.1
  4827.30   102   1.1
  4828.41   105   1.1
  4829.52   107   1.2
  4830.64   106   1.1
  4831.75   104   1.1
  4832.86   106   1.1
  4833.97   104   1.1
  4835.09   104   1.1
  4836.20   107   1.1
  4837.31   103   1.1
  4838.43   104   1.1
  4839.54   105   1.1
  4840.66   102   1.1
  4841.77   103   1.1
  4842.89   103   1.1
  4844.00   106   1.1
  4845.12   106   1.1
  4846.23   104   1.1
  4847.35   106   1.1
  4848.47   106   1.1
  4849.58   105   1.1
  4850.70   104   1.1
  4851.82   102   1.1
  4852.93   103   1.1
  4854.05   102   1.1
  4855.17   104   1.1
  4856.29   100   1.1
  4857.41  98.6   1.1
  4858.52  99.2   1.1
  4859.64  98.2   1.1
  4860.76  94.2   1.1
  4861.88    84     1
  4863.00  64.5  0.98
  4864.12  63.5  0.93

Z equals -0.027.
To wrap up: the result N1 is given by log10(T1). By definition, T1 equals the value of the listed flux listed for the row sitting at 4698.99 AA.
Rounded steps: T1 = 107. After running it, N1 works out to 2.03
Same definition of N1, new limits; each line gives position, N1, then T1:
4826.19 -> 2.00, 101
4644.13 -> 2.01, 102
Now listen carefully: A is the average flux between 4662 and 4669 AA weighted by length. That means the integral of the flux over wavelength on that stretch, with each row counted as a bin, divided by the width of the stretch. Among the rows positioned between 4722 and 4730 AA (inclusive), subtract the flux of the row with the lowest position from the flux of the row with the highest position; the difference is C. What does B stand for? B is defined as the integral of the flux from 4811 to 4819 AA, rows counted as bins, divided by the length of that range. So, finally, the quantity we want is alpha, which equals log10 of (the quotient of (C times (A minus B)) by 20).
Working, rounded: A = 103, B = 103.8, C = -1.0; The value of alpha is -1.72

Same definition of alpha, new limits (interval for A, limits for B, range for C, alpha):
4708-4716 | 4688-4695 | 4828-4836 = -1.17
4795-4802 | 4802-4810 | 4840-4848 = -0.55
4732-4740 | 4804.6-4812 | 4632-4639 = -0.54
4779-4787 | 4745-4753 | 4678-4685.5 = -0.38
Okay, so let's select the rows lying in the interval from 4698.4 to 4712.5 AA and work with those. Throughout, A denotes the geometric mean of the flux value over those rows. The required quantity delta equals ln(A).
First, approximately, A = 102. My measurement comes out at 4.63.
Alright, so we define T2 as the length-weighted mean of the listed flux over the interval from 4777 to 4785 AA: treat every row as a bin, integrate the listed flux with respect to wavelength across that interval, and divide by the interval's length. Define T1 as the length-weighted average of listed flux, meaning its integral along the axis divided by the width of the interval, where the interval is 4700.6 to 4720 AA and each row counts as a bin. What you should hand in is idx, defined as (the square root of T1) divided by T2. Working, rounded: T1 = 103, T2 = 105.4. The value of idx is 0.0961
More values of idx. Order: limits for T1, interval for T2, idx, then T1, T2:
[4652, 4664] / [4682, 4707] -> 0.0979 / 103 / 103.5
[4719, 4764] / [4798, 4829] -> 0.0990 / 104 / 103.3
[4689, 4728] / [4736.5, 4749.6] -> 0.0974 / 104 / 104.6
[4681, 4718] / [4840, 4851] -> 0.0972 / 103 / 104.5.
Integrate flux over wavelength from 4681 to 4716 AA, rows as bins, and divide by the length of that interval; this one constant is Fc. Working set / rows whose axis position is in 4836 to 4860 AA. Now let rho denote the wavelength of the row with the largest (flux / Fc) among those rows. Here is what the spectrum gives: 4836.20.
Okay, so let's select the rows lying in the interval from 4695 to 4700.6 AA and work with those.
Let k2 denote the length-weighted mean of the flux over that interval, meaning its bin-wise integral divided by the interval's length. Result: 105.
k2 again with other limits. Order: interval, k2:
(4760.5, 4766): 104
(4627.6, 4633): 101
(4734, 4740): 104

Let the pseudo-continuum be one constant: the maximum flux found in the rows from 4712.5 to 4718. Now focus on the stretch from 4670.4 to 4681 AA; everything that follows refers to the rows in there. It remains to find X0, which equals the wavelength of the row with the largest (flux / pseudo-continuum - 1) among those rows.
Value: 4678.48 AA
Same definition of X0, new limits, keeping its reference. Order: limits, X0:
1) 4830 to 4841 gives 4836.20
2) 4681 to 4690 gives 4687.10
